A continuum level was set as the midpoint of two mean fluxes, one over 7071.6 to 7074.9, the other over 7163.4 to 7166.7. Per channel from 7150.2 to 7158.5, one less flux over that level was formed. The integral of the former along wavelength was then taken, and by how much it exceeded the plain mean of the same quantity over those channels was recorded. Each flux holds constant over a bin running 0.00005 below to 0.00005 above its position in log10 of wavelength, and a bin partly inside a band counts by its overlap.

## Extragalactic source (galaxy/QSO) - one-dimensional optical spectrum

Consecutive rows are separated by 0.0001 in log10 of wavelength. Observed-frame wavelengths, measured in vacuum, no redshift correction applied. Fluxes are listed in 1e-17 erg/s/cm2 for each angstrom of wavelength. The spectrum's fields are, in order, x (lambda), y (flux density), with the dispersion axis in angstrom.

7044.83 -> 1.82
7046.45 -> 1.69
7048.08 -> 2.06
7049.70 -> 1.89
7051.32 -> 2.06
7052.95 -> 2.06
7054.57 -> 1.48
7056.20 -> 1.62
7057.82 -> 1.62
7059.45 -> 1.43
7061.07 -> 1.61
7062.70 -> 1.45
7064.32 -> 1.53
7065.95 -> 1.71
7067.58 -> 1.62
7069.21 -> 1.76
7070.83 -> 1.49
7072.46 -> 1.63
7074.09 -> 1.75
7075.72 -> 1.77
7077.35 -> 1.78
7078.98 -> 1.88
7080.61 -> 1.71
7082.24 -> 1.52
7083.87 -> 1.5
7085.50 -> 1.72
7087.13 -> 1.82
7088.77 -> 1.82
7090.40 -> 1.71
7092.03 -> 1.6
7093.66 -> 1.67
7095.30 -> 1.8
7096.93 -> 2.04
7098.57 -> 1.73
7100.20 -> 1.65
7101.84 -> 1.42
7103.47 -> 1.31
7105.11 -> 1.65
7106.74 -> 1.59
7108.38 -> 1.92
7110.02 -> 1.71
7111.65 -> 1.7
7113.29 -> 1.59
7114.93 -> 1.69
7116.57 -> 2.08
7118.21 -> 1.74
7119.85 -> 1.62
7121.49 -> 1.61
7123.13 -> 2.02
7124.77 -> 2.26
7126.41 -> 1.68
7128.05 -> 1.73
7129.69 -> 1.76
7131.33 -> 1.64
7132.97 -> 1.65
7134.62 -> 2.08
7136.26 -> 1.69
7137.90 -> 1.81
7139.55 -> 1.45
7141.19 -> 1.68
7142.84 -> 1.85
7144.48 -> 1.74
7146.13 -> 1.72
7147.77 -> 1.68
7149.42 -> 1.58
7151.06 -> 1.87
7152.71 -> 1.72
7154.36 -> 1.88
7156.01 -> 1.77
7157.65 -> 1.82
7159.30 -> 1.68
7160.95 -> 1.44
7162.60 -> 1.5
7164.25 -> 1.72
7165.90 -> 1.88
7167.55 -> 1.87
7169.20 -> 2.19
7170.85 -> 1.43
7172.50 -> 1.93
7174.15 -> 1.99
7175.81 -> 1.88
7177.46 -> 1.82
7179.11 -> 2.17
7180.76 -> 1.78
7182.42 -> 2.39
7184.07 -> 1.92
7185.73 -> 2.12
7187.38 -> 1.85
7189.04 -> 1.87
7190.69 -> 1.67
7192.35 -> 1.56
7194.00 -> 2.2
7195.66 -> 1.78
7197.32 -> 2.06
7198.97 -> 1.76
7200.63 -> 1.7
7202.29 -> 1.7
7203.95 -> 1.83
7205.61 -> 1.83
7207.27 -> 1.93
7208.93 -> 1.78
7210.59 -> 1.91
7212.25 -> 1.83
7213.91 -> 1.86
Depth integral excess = -0.3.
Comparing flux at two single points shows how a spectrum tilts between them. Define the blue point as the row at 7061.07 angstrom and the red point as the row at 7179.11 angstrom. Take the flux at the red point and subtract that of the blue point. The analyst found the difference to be 0.56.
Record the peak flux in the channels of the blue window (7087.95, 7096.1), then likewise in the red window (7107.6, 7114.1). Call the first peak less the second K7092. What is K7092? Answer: -0.10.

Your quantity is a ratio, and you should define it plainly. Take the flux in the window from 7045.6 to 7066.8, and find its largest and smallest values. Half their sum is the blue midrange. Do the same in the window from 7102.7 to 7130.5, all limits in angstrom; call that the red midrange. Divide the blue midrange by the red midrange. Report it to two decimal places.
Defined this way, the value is 0.98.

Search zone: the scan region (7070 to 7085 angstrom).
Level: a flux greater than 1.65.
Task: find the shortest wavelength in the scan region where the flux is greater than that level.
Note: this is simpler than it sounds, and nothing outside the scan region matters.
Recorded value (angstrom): 7074.09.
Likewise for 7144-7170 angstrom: 7144.48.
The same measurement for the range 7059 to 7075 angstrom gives 7065.95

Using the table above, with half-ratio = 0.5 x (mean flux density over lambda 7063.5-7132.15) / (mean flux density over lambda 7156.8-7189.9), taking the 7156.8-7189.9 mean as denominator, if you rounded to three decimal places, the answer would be 0.460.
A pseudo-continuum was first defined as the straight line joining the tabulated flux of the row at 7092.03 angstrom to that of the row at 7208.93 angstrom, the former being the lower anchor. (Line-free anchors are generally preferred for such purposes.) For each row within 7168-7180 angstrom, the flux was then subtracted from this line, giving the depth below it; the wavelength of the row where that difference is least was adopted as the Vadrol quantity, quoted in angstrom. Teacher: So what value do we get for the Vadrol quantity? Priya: 7169.20 angstrom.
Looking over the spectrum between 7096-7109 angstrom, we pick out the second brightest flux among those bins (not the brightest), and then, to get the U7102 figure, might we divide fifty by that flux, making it 26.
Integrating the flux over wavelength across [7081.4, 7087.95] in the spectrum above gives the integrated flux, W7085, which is 10.7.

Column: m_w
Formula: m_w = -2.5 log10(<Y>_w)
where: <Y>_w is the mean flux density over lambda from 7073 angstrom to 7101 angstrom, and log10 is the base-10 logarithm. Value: -0.597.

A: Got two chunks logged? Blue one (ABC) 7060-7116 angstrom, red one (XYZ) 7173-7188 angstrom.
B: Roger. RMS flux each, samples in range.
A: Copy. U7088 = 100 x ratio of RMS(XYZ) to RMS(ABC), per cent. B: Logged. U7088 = 119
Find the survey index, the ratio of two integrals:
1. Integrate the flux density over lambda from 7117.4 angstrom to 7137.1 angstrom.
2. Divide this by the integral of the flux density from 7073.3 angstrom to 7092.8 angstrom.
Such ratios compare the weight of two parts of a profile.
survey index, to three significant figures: 1.05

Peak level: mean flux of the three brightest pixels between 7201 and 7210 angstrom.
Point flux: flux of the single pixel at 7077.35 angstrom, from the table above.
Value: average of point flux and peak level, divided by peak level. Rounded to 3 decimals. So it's 0.978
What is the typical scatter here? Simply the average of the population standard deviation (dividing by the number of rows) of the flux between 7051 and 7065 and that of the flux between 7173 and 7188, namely 0.209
